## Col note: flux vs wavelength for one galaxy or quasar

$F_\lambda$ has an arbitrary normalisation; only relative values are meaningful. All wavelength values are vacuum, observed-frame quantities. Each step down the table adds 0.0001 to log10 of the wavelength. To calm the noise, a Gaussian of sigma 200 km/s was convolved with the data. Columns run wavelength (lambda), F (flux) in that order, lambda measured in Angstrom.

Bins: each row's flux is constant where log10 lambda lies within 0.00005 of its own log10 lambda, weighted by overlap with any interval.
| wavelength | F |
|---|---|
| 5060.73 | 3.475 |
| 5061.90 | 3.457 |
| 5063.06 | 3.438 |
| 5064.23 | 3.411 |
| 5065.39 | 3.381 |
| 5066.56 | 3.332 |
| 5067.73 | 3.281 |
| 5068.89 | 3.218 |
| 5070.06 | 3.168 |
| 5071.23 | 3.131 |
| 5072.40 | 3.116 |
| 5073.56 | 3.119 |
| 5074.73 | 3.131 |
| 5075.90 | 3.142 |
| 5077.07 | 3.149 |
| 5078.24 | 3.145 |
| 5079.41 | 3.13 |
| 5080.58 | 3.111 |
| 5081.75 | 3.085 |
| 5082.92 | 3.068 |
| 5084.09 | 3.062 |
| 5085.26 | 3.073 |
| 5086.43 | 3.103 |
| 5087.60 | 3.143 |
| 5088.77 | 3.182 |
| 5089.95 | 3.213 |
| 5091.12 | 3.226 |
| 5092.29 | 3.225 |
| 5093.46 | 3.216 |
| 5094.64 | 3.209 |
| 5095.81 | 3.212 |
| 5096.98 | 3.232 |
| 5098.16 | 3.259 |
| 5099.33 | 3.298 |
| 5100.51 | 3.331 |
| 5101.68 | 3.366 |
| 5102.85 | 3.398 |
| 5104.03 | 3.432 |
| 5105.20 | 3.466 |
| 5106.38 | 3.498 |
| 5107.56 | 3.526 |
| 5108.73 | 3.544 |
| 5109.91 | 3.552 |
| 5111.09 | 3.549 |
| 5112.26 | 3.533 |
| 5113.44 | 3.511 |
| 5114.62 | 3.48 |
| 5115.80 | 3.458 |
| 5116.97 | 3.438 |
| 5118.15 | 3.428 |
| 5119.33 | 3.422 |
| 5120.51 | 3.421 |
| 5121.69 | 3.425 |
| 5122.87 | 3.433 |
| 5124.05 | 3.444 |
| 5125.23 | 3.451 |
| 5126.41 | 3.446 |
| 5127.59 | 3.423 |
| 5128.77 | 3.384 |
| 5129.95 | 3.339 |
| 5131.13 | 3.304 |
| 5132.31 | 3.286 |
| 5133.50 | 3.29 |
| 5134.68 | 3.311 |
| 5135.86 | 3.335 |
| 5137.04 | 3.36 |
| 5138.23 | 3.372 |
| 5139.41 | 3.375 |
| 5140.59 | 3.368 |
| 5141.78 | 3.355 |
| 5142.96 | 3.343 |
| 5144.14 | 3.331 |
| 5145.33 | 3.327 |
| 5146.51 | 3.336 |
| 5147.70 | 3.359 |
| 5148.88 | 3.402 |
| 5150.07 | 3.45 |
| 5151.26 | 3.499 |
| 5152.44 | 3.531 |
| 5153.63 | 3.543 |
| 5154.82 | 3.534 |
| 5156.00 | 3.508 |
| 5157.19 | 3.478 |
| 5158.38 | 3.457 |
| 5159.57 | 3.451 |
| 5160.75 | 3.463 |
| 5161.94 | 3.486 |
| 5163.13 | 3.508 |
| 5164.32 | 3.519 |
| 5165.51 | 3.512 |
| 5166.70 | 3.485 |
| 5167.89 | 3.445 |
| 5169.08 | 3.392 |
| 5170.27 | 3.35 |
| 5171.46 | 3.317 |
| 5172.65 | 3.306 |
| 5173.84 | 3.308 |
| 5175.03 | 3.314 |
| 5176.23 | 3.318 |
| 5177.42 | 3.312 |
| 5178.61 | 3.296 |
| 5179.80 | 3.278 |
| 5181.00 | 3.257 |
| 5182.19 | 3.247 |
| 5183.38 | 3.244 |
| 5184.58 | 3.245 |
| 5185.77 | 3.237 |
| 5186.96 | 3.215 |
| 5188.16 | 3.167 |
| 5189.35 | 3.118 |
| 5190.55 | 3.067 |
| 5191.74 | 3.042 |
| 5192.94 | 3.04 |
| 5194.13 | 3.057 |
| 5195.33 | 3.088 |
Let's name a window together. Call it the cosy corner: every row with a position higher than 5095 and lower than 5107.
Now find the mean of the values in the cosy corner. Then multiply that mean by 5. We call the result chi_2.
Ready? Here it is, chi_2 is 16.7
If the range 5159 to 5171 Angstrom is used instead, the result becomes 17.3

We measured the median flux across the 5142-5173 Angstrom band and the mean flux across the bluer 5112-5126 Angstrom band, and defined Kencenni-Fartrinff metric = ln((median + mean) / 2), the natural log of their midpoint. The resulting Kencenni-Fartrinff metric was 1.24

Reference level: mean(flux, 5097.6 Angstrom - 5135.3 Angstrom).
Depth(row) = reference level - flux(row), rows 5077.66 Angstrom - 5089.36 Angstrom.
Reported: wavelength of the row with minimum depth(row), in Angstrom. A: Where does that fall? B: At 5088.77 Angstrom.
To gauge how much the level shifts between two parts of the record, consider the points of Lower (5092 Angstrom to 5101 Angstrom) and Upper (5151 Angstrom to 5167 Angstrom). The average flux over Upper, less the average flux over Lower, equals 0.25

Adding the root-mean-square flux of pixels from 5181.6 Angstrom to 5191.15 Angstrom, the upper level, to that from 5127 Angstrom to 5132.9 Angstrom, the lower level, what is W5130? 6.54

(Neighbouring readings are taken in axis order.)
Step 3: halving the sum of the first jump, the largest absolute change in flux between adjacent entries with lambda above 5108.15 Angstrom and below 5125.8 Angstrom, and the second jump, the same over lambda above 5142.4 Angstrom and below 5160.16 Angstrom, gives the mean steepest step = 0.040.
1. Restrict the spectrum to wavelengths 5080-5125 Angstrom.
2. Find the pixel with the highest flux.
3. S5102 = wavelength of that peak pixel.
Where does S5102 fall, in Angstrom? 5109.91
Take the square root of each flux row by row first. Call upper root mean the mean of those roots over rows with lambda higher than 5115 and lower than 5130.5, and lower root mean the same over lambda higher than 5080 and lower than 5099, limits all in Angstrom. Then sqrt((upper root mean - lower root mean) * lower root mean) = 0.357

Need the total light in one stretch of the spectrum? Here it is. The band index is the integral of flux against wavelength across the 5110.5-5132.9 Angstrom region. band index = 76.9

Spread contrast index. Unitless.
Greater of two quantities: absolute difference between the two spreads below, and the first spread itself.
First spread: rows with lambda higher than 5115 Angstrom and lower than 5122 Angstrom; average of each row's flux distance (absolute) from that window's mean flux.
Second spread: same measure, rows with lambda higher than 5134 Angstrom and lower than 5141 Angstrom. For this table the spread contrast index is 0.011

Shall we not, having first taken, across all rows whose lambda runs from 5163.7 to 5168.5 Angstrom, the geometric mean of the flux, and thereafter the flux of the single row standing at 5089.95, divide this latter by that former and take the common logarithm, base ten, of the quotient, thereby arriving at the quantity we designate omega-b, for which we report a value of -0.036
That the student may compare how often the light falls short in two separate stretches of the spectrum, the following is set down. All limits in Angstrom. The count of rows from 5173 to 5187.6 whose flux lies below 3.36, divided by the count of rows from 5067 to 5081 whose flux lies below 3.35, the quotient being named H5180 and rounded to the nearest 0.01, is 1.00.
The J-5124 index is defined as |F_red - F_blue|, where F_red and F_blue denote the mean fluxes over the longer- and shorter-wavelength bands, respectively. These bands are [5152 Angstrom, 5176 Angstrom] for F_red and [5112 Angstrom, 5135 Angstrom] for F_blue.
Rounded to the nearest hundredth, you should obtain 0.03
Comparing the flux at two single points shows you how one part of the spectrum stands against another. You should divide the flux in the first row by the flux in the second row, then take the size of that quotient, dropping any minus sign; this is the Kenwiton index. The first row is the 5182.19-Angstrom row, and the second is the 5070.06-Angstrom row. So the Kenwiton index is 1.02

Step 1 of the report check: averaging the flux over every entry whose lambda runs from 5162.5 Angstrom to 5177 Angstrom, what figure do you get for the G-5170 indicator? 3.40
